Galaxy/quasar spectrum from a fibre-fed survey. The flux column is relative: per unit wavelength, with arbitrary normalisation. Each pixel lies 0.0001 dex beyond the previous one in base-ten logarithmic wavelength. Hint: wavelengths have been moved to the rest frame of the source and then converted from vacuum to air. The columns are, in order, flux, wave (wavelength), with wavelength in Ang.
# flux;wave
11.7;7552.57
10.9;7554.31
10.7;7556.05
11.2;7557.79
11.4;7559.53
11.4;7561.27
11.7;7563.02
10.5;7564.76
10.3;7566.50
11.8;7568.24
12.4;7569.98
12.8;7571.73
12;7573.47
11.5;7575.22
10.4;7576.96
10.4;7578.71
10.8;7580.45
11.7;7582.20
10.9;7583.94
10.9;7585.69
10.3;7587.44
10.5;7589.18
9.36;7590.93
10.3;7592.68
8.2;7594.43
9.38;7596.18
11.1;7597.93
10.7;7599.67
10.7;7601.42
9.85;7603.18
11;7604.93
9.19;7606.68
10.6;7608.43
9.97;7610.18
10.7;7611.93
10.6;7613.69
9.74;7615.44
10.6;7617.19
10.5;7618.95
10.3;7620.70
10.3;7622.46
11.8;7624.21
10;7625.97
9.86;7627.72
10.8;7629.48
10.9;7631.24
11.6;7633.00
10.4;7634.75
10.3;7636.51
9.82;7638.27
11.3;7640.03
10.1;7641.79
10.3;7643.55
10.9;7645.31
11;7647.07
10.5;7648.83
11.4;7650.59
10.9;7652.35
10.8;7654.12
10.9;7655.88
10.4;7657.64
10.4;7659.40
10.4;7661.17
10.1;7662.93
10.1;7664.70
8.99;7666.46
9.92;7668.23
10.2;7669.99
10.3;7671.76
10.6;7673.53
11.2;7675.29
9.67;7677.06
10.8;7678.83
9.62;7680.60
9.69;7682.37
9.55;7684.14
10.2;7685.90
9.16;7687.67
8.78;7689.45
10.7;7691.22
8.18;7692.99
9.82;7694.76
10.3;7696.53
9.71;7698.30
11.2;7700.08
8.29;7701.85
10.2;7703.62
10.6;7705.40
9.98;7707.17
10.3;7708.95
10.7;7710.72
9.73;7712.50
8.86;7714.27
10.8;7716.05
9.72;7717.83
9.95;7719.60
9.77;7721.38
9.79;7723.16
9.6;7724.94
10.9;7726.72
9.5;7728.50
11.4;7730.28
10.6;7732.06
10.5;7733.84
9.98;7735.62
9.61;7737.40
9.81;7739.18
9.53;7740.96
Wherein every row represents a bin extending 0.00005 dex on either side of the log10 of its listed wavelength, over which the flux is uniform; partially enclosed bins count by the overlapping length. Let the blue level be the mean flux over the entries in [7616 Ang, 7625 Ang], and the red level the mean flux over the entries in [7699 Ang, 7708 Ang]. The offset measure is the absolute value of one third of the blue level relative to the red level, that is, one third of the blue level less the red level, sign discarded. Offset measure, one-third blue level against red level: 6.49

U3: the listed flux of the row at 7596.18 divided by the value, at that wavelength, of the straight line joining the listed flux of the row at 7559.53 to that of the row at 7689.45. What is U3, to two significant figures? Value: 0.88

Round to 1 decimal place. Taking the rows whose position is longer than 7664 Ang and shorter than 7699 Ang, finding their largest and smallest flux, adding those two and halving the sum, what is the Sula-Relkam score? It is 9.7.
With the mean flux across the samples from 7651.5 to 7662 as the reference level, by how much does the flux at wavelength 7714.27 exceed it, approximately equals -1.8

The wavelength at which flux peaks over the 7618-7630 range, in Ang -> 7624.21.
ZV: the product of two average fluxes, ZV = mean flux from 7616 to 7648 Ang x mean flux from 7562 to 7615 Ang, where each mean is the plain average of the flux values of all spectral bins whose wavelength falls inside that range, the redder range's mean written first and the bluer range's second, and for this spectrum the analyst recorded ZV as 113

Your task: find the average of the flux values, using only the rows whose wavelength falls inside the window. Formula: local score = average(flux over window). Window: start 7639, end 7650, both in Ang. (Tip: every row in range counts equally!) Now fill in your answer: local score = 10.7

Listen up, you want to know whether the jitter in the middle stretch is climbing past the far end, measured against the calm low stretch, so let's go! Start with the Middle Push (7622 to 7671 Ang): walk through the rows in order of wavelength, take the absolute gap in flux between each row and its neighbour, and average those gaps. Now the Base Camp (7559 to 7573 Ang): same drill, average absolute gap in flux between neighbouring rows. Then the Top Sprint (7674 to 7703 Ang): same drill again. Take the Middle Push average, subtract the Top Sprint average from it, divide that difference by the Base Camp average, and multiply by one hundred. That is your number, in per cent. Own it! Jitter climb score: -99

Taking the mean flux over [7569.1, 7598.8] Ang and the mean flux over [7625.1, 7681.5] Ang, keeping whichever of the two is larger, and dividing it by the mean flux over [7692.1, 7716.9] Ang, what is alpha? 1.09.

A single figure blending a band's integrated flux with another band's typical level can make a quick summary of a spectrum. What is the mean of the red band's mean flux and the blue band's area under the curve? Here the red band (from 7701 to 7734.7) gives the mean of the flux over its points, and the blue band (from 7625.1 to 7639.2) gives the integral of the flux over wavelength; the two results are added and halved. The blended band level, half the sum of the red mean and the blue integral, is 79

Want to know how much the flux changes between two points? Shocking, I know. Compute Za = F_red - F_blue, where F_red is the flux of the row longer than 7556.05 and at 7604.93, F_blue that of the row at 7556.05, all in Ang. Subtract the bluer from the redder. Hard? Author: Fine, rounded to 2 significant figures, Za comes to 0.30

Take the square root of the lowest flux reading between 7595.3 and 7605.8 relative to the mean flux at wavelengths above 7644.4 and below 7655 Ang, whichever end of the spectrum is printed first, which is 0.93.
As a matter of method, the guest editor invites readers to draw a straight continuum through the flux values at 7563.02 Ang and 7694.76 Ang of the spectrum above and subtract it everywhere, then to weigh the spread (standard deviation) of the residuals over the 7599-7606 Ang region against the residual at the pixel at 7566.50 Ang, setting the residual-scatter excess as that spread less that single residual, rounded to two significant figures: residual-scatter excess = 1.8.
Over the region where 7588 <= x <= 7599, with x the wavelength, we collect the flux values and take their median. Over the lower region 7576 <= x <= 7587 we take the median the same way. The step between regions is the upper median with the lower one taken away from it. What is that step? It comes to -1.0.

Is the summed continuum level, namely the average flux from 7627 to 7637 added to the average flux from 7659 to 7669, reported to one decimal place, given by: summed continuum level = 20.6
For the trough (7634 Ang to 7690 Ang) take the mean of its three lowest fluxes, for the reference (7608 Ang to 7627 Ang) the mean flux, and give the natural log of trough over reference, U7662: -0.15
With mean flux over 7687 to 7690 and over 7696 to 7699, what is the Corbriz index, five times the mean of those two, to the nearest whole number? 47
